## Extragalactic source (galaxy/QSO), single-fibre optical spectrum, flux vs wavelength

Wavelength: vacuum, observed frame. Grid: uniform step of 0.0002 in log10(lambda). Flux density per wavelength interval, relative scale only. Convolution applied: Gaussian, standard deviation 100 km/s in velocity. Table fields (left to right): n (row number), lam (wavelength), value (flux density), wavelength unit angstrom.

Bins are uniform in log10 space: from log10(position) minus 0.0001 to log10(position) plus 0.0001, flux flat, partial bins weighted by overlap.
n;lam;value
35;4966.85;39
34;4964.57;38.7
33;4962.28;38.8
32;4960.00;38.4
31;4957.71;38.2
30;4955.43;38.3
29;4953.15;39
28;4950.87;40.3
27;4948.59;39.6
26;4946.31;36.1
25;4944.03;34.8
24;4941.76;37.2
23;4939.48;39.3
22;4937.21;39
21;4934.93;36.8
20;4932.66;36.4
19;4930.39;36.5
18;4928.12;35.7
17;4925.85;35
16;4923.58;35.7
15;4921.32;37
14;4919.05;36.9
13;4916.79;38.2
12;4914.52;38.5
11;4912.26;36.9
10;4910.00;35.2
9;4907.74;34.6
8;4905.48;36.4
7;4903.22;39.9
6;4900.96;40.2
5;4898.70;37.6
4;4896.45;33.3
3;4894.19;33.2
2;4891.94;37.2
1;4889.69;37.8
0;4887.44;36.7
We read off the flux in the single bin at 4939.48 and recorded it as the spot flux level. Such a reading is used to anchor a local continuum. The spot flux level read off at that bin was 39.3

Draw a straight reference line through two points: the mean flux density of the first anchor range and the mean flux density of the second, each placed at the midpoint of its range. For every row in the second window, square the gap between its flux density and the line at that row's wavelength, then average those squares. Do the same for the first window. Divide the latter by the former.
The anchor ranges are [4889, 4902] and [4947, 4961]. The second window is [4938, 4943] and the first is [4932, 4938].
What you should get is 1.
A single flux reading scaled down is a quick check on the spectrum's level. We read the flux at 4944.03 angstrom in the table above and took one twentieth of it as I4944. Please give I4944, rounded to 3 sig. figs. 1.74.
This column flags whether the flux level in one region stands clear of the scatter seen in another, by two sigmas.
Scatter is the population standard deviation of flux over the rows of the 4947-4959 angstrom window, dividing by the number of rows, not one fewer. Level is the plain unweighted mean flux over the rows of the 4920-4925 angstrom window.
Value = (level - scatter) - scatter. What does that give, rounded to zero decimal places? 35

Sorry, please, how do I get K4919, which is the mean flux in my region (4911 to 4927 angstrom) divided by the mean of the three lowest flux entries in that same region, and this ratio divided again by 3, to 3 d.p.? 0.343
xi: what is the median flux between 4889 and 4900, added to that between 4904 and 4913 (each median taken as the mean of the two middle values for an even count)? 73.0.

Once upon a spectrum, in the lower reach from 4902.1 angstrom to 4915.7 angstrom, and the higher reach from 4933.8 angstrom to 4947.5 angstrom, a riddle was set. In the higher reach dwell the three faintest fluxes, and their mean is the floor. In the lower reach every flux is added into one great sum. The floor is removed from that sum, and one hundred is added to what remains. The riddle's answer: 286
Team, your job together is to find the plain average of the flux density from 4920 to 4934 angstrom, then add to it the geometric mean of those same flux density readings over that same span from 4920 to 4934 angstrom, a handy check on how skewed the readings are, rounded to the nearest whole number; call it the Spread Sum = 72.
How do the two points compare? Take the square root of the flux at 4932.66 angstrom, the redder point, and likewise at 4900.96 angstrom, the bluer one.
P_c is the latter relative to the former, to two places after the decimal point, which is 1.05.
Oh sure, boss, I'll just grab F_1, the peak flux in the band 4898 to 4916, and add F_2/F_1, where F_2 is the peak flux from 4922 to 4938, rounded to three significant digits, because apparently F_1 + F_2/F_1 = 41.2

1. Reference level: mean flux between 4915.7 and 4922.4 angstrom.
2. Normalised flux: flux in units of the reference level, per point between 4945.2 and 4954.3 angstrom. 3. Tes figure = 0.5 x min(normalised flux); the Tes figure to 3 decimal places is 0.483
